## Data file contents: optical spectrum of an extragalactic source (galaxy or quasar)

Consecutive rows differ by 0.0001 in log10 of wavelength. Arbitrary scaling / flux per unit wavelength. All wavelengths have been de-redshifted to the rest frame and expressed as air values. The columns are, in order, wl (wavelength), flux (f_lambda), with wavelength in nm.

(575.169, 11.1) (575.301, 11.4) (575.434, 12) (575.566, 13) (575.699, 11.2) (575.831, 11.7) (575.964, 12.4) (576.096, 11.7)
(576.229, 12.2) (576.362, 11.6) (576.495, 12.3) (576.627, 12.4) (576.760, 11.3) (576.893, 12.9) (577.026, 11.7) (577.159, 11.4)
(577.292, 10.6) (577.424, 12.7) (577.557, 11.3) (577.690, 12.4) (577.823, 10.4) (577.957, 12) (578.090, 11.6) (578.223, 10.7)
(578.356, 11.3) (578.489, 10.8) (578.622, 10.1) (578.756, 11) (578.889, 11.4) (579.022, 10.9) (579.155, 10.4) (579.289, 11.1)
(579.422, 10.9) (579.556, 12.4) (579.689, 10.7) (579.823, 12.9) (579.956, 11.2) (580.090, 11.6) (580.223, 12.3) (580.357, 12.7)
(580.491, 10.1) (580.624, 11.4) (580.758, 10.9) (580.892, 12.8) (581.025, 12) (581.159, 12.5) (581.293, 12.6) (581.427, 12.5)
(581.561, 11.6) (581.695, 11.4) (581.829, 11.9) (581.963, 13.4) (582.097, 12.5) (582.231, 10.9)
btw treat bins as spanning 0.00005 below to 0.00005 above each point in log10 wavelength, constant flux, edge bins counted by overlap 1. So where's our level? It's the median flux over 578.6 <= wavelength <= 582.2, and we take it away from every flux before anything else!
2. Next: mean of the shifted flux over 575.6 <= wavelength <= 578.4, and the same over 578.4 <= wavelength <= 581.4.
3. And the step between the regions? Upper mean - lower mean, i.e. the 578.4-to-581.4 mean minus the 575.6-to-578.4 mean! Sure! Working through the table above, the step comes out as -0.2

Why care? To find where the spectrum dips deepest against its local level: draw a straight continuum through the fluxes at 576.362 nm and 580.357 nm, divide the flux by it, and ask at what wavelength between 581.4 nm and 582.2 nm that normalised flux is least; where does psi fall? 581.695 nm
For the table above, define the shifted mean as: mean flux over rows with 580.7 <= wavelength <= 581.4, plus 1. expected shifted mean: 13.2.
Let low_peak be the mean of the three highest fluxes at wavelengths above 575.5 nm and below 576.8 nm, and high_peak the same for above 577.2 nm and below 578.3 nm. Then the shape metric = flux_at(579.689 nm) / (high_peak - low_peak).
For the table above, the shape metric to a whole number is -46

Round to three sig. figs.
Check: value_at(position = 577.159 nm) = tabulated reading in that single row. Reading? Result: 11.4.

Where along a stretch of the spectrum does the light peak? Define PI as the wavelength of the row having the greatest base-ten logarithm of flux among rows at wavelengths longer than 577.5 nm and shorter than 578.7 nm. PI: 577.690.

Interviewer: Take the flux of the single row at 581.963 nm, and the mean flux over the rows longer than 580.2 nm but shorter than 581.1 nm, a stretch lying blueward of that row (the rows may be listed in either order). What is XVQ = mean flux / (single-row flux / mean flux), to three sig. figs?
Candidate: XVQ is 10.3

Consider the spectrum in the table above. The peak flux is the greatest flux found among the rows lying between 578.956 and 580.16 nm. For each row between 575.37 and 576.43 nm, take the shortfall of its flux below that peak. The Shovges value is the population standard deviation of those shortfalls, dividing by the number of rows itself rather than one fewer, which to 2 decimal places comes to 0.52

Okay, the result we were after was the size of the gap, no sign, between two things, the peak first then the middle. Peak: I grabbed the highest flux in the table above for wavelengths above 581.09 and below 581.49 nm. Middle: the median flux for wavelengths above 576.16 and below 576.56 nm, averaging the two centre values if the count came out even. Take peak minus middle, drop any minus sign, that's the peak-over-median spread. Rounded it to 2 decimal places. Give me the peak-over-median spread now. 0.40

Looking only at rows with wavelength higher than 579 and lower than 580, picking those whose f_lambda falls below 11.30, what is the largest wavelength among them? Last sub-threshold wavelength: 579.956 nm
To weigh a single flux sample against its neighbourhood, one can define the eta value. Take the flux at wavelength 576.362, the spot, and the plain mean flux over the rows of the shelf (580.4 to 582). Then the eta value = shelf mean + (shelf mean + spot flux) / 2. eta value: 23.7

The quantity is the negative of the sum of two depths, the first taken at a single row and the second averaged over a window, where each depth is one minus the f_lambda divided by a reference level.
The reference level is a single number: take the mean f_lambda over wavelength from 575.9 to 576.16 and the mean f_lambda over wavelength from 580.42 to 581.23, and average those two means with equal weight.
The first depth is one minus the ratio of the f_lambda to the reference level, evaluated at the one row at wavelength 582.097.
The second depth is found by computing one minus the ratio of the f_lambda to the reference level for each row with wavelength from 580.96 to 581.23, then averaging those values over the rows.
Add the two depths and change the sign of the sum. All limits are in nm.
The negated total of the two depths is 0.09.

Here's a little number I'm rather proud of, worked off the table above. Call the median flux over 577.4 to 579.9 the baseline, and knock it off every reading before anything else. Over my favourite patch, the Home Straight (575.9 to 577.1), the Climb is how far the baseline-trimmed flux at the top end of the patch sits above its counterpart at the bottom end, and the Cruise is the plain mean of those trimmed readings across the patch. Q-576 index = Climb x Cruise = -0.67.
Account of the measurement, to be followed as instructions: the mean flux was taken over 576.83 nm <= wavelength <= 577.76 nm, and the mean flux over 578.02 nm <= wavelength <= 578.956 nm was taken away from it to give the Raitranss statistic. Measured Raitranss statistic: 0.9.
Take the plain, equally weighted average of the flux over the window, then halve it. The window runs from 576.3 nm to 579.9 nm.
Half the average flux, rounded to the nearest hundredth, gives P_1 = 5.73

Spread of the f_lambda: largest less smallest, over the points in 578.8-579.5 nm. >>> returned 1.0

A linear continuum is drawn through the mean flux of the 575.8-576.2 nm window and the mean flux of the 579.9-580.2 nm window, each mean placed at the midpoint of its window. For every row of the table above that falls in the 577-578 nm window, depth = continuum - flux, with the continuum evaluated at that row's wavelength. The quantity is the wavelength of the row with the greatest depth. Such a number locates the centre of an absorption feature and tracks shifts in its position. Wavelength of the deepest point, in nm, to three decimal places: 577.823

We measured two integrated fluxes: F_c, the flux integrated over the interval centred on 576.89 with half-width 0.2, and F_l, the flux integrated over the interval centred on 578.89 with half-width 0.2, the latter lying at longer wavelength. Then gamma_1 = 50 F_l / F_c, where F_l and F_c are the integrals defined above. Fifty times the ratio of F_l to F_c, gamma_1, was 47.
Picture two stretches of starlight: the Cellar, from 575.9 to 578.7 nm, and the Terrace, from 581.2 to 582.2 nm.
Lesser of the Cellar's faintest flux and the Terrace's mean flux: 10.1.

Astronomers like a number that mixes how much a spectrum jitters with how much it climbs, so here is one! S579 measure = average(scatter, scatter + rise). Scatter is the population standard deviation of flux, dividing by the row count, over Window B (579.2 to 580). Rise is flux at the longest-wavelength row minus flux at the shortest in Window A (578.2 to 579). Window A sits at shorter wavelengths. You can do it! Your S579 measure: 1.2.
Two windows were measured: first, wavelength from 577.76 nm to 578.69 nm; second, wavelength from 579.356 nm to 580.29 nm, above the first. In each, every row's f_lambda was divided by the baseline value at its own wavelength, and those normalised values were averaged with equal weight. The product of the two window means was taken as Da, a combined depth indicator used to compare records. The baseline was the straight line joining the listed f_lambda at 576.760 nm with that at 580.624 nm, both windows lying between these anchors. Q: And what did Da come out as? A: 0.997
